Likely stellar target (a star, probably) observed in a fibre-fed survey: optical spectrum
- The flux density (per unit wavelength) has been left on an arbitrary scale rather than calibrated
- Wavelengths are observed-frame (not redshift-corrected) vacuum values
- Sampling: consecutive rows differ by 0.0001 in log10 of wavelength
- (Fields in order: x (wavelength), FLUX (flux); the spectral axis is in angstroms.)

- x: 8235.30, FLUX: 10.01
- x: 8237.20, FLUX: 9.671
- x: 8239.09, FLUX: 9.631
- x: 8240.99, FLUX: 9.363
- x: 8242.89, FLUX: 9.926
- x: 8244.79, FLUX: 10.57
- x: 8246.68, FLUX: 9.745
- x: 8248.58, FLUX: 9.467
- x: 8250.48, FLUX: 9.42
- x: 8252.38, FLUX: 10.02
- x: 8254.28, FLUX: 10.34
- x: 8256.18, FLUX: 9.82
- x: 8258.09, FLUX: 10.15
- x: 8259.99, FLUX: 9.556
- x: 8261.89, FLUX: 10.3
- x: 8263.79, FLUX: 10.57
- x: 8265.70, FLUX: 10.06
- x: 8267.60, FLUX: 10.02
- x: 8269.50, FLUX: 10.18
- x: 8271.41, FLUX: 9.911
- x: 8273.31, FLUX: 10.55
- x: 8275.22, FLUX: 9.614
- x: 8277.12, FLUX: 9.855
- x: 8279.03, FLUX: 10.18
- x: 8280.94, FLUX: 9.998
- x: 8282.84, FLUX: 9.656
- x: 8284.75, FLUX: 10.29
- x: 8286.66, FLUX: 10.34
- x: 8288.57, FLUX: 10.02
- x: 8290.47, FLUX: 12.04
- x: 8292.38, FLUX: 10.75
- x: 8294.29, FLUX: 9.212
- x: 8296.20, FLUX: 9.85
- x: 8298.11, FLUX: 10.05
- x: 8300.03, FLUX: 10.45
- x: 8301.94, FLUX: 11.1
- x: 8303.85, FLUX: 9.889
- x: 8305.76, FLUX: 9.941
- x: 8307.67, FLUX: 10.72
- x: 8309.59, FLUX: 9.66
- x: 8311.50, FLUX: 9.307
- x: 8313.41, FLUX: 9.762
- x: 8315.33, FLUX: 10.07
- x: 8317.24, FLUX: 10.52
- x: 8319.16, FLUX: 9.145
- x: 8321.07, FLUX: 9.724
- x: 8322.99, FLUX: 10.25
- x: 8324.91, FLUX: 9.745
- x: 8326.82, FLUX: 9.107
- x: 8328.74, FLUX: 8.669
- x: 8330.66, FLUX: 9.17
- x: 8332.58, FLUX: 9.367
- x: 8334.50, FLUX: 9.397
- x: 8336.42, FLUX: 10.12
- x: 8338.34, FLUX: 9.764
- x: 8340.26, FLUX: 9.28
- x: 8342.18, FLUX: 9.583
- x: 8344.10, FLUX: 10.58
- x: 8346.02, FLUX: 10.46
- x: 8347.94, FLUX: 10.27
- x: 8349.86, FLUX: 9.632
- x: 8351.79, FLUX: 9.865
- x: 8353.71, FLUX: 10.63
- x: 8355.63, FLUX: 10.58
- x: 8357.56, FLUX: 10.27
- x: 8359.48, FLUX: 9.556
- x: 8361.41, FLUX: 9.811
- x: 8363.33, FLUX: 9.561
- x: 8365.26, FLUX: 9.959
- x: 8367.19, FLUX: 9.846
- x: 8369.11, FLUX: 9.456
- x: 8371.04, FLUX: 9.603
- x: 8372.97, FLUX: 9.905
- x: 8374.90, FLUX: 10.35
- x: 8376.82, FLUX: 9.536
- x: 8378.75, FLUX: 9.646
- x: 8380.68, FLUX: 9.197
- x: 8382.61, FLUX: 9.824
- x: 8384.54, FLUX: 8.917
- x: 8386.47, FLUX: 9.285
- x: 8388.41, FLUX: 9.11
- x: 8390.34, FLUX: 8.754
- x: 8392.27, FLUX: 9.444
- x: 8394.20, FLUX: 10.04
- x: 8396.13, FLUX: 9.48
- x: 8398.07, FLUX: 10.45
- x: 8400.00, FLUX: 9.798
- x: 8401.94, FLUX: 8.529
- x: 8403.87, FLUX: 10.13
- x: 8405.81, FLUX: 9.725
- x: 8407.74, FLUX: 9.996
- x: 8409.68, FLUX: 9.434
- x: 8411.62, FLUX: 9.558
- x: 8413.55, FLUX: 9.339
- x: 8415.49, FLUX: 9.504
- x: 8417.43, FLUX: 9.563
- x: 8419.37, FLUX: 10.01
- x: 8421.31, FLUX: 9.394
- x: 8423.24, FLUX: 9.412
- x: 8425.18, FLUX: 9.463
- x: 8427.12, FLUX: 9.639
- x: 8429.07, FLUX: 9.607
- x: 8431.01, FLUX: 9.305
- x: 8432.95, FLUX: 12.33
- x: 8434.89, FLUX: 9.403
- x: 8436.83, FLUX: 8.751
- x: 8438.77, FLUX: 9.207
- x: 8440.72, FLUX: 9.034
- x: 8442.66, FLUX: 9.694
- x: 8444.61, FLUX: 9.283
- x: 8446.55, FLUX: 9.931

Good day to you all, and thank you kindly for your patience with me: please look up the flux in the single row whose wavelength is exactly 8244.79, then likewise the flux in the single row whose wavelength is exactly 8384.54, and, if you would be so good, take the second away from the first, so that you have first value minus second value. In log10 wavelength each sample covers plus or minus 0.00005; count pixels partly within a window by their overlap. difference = 1.7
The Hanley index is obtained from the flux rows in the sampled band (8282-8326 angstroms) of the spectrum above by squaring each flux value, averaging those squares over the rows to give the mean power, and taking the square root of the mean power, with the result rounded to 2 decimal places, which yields 10.13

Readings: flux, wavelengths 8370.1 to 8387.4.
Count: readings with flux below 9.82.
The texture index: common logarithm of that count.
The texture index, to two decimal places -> 0.78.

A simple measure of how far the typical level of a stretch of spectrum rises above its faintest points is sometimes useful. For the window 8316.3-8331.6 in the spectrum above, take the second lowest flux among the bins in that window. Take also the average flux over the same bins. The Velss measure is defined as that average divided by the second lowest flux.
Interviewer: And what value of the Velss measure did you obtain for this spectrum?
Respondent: 1.05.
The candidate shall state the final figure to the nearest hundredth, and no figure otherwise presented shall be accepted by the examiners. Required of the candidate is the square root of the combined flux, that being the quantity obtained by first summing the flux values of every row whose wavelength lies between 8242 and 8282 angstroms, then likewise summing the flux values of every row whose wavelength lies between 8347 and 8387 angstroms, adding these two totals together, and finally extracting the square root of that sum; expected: 20.39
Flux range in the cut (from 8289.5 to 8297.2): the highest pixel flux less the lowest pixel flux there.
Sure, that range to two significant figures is 2.8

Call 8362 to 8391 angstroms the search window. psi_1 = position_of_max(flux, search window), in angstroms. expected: 8374.90 angstroms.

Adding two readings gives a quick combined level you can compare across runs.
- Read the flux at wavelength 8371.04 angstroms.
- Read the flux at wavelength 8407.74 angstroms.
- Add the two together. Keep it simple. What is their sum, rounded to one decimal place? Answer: 19.6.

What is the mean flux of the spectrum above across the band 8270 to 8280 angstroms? 10.0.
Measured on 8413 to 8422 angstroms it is 9.6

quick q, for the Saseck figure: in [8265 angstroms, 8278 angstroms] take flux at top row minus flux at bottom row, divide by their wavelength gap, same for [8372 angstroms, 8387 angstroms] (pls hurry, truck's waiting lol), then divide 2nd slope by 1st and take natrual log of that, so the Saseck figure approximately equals 0.9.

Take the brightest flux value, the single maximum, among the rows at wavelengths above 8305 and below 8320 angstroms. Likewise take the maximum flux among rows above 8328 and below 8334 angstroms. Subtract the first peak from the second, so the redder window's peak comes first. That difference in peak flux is -1.35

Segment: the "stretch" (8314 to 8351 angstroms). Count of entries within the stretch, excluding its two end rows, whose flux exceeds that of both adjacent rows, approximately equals 4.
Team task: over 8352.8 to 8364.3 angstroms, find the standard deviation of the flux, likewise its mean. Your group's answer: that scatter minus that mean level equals -9.6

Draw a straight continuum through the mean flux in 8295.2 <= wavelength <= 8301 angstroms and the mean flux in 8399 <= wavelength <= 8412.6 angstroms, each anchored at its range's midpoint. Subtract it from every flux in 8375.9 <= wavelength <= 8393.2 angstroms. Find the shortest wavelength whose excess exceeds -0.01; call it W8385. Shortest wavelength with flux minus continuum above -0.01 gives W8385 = 8382.61 angstroms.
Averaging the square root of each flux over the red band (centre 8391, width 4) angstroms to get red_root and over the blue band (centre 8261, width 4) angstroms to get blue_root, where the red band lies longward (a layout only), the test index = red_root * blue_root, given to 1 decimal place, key 9.5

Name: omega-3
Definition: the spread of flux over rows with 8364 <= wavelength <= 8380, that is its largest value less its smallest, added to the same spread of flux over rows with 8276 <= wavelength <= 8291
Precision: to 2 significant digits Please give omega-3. 3.3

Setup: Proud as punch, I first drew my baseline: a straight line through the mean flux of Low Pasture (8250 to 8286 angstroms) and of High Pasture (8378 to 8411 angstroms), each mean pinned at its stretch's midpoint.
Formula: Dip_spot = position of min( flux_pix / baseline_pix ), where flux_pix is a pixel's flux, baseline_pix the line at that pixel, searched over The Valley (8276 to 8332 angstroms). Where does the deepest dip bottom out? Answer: 8328.74 angstroms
